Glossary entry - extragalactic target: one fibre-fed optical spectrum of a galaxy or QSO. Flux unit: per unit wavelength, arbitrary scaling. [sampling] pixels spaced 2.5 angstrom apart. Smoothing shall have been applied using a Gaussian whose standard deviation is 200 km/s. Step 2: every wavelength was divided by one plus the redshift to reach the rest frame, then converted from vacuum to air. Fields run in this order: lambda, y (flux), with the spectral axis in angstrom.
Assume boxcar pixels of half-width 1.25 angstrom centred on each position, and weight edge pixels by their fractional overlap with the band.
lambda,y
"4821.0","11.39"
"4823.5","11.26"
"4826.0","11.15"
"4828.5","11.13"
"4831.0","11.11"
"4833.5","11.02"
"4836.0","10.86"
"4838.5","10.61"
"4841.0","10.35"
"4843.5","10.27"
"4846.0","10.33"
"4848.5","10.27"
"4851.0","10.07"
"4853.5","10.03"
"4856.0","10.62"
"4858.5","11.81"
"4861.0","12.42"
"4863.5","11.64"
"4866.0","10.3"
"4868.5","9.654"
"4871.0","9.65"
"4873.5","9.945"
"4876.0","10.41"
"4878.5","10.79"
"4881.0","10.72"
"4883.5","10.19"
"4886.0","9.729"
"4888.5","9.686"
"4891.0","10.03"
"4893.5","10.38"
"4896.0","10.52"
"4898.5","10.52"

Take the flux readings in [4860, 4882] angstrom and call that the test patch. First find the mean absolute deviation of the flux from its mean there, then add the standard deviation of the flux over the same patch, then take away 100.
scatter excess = -98.4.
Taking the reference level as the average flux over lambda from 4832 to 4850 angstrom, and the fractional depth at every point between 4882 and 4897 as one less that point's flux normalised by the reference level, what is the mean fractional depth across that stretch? 0.042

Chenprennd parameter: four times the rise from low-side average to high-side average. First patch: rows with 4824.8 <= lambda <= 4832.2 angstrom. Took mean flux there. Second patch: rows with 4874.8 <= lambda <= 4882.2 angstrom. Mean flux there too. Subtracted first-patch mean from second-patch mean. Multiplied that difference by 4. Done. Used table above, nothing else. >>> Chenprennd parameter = -2.0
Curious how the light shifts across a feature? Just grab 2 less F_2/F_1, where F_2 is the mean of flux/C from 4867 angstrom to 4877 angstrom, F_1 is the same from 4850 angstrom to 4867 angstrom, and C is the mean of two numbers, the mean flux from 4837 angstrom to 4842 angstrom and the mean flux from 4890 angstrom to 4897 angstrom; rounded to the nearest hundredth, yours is 1.10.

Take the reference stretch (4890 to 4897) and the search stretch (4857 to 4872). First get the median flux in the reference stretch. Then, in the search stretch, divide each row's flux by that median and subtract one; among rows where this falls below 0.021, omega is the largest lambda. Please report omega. 4871.0 angstrom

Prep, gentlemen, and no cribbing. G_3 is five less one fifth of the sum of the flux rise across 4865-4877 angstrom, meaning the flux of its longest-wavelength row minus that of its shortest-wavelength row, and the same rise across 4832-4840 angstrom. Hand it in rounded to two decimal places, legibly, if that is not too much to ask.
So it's 5.06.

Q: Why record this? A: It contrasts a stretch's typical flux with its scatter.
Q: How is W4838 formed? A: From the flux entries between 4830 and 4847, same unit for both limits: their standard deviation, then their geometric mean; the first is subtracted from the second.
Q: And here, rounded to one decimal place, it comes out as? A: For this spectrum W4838 10.3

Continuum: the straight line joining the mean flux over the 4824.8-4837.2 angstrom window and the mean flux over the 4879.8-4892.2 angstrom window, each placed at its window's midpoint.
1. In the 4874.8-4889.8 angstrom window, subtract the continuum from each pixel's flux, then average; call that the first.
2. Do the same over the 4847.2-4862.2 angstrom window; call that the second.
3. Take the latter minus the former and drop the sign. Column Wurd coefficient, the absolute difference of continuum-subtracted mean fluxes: 0.12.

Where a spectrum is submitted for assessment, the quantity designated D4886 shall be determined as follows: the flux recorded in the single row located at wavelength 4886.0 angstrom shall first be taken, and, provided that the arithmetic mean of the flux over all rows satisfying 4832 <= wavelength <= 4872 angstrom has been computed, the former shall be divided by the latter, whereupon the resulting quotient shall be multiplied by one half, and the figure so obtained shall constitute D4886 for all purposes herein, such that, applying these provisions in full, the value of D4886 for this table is 0.458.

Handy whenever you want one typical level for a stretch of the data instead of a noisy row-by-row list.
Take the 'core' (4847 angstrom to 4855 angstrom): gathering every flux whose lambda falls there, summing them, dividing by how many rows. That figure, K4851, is 10.1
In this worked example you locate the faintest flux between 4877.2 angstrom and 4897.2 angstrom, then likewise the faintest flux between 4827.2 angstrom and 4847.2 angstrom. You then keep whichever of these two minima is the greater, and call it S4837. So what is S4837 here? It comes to 10.3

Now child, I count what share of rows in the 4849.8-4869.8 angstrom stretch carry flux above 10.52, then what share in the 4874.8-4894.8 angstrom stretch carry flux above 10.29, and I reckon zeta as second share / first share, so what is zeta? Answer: 1.0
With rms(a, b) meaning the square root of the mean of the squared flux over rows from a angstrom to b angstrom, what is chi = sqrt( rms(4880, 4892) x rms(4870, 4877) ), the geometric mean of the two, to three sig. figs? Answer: 10.0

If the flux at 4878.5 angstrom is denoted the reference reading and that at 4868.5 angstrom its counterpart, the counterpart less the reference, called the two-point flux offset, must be -1.1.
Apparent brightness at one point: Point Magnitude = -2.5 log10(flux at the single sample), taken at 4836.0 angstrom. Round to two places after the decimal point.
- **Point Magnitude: -2.59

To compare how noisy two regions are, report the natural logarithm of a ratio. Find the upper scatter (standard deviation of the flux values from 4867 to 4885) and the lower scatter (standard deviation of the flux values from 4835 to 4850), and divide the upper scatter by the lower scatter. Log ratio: 0.7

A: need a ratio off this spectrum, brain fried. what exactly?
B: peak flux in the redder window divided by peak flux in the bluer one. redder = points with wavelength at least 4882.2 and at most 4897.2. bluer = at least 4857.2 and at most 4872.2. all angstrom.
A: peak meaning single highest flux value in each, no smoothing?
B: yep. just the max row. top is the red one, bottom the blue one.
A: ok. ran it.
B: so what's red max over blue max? 0.85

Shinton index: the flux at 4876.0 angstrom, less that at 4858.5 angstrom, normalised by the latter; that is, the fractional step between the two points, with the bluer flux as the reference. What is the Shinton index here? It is -0.12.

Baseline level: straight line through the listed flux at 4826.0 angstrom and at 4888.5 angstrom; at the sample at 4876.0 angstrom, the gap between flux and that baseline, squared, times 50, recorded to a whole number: 9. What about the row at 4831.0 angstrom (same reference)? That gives 0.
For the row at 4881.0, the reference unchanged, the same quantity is 37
